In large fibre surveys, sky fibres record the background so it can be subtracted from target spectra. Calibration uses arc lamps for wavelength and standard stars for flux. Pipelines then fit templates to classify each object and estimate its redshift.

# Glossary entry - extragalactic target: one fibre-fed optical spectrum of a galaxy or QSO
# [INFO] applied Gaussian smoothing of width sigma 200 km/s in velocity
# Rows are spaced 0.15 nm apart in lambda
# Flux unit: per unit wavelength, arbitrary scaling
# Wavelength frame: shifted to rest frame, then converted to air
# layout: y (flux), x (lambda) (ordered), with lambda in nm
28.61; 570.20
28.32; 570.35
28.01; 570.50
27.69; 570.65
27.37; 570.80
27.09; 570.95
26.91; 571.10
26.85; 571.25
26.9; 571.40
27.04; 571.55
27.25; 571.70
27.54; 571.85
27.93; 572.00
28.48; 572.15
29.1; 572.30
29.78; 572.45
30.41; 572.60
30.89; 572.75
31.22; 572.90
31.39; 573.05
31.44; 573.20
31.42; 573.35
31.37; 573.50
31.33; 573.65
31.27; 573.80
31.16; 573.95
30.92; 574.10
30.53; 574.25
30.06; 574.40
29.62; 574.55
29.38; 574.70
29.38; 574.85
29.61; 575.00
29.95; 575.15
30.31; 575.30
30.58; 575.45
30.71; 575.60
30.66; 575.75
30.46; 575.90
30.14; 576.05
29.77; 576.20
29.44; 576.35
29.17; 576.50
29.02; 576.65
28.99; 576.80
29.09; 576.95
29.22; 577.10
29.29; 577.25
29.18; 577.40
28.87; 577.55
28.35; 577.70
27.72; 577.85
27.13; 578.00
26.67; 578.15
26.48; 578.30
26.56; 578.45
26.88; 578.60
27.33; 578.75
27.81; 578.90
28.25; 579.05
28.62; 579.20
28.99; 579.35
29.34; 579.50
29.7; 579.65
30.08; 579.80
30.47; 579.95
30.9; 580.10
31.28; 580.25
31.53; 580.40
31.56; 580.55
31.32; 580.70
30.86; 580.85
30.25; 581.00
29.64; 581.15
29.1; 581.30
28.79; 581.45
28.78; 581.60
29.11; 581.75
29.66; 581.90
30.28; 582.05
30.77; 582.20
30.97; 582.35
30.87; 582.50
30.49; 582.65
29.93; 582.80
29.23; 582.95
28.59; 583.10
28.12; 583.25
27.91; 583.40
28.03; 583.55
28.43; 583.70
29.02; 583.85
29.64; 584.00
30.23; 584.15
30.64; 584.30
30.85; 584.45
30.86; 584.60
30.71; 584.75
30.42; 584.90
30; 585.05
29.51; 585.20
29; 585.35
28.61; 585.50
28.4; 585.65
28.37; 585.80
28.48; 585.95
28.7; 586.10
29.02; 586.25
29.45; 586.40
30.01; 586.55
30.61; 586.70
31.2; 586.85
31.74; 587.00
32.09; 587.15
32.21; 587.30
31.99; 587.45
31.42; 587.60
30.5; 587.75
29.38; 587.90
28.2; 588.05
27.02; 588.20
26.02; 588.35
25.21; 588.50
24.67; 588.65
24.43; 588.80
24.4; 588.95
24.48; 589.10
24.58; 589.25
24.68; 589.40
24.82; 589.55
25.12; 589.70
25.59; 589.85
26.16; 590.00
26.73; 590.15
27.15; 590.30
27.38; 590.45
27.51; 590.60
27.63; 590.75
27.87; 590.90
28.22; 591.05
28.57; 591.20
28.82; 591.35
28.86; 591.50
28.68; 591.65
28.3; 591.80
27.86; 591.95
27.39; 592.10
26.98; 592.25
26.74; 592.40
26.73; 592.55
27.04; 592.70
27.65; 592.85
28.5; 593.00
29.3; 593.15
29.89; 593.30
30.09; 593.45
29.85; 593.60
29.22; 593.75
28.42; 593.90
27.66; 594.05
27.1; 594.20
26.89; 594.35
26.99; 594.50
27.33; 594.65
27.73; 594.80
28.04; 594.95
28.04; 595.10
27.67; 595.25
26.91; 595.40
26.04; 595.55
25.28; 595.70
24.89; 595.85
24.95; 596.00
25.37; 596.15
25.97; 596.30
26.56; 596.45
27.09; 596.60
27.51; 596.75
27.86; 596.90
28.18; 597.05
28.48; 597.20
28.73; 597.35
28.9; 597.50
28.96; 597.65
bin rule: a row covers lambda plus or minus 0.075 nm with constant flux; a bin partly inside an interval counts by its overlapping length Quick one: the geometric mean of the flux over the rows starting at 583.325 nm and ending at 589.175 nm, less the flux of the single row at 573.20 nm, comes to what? -2.5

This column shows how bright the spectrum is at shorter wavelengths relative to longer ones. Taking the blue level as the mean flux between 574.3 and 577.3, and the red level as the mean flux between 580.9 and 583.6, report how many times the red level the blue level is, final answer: 1.01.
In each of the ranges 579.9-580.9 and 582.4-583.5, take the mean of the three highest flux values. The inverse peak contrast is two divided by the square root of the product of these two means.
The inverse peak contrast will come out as 0.065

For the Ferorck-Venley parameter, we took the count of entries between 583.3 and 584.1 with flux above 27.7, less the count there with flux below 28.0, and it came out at 4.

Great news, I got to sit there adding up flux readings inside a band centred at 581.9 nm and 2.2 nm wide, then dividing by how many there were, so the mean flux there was 29.9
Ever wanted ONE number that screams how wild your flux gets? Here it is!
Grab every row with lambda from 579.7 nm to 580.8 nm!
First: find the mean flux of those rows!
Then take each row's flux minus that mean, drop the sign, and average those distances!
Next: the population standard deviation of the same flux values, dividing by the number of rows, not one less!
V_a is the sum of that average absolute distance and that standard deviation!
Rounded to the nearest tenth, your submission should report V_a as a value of 1.0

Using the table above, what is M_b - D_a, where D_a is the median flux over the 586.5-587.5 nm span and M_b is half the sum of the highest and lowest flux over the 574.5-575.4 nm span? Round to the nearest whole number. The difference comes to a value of -2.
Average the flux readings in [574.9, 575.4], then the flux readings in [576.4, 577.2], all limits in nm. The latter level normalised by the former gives 0.97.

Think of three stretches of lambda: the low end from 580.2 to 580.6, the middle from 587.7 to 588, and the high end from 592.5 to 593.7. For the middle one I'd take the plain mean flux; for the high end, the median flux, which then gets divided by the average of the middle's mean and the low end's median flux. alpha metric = 0.94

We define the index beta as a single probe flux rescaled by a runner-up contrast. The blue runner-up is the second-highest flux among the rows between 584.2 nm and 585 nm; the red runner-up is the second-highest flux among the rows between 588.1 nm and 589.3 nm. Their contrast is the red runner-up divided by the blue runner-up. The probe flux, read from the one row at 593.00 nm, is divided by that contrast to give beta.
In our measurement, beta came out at 34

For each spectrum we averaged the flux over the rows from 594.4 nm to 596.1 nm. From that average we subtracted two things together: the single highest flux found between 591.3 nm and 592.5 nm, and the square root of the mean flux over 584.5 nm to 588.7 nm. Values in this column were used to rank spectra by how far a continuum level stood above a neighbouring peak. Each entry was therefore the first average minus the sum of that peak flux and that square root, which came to -7.6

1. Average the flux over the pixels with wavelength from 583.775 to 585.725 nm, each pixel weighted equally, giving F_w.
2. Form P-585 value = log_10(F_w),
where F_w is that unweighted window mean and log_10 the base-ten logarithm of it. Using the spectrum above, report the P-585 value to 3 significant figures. 1.47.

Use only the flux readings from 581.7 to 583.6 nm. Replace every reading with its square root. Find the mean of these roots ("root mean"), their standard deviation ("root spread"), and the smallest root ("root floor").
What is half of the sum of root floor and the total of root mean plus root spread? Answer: 5.41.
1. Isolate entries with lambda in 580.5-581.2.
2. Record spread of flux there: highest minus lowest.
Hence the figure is 1.9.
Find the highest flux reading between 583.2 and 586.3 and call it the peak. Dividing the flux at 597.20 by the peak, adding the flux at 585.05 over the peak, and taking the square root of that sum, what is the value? 1.38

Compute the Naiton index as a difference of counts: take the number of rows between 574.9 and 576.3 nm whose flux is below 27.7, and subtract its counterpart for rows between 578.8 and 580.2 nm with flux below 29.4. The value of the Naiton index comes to -5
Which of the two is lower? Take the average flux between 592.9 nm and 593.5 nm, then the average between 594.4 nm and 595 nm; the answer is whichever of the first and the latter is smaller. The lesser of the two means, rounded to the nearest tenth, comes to 27.5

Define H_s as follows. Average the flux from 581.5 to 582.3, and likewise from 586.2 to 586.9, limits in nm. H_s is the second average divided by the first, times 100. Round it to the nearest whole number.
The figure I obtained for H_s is 101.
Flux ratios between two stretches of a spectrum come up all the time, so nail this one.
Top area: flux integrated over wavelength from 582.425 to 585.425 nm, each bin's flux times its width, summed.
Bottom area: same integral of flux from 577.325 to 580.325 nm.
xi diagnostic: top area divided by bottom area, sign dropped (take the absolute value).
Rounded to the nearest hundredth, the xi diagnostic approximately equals 1.04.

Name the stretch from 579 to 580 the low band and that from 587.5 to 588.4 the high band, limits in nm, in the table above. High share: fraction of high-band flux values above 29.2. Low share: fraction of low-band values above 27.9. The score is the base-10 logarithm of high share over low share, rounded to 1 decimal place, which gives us -0.3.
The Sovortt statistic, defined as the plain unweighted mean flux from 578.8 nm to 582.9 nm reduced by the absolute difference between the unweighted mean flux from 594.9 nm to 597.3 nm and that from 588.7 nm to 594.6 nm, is 29.5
